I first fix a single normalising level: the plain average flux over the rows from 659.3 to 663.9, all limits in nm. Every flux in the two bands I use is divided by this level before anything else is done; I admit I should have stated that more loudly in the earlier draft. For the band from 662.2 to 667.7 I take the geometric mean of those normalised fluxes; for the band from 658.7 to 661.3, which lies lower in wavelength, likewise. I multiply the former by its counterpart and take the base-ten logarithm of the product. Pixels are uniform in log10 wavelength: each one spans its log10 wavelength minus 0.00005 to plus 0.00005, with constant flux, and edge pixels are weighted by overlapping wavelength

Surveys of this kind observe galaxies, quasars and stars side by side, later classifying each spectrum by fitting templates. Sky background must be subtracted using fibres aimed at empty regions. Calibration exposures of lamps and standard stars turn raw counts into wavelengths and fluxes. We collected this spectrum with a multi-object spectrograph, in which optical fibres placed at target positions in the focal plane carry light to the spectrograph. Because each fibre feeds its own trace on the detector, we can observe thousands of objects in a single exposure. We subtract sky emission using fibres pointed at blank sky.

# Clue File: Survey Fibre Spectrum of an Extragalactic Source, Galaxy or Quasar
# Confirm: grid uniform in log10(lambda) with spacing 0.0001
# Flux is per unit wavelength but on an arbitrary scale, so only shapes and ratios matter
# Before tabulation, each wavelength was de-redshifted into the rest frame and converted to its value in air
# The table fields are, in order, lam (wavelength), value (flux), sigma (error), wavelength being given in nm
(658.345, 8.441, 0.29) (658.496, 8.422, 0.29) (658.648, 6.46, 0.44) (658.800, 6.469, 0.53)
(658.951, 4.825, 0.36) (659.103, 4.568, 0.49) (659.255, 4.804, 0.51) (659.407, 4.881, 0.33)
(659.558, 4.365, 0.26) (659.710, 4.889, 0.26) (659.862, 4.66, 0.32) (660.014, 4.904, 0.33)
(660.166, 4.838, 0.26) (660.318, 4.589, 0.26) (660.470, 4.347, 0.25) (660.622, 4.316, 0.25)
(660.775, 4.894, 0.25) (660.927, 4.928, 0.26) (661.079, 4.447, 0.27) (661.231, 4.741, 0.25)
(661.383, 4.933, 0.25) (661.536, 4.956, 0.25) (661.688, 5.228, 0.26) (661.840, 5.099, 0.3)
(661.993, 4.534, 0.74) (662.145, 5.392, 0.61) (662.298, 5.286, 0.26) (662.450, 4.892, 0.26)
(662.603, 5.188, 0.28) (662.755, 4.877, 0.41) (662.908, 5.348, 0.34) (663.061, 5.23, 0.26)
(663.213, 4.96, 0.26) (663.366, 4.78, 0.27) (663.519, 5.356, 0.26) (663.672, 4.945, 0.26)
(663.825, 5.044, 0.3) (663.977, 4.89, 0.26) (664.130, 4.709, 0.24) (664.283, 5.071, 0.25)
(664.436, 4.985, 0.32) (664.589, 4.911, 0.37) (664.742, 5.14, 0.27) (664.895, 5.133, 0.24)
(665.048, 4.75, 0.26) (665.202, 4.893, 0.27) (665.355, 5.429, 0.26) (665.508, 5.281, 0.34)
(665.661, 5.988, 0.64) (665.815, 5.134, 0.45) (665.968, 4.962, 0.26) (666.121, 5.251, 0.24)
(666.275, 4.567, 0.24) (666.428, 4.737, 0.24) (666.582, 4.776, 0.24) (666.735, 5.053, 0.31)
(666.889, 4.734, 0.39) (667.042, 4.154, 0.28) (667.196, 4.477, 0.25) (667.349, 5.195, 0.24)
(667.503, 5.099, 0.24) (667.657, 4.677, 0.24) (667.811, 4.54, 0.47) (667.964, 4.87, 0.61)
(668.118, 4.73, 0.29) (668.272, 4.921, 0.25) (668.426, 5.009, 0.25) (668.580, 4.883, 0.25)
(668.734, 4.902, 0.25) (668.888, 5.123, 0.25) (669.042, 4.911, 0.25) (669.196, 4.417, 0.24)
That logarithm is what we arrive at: -0.003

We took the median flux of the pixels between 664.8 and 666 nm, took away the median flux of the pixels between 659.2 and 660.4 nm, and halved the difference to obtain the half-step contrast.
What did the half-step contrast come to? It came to 0.156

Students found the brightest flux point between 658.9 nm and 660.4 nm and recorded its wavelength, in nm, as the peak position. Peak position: 660.014 nm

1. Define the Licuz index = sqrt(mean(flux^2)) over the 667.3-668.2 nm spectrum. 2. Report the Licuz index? 4.86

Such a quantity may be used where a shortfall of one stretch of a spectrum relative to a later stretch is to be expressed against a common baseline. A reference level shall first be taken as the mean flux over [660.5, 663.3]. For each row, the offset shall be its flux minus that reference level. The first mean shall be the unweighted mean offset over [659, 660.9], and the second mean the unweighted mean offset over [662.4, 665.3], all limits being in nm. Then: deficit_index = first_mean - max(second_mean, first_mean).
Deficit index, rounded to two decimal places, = -0.33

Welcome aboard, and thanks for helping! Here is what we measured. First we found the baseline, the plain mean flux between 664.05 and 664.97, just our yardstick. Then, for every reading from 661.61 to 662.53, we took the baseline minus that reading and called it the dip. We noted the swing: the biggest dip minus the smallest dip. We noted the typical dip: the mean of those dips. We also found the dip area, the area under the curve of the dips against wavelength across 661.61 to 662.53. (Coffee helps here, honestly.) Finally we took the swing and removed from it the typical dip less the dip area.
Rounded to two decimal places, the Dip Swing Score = 0.86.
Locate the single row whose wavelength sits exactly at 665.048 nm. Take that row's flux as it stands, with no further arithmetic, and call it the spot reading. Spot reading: 4.75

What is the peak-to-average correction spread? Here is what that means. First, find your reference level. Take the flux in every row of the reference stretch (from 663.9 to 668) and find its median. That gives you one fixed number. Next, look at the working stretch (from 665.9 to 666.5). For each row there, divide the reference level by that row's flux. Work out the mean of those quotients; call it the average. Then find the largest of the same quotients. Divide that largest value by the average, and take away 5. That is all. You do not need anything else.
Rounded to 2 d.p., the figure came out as -3.93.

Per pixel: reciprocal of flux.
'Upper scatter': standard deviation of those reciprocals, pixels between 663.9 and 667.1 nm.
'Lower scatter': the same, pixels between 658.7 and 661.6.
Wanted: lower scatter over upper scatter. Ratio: 1.1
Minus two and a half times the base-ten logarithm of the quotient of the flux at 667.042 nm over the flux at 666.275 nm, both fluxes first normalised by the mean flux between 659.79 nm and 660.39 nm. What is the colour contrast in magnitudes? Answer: 0.103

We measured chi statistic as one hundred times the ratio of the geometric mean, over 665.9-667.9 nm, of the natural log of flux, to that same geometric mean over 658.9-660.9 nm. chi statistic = 101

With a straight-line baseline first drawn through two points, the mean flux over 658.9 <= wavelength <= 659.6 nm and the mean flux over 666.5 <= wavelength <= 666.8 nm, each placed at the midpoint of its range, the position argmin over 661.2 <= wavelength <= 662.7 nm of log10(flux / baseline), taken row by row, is 661.993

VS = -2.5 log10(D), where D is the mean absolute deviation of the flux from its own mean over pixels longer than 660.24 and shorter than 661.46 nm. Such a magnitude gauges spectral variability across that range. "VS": 1.6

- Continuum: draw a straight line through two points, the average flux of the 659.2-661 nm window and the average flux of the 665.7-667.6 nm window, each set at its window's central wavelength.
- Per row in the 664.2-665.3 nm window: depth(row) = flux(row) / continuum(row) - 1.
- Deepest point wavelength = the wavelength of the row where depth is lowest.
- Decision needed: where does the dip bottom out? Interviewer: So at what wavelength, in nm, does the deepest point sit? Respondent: 665.048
